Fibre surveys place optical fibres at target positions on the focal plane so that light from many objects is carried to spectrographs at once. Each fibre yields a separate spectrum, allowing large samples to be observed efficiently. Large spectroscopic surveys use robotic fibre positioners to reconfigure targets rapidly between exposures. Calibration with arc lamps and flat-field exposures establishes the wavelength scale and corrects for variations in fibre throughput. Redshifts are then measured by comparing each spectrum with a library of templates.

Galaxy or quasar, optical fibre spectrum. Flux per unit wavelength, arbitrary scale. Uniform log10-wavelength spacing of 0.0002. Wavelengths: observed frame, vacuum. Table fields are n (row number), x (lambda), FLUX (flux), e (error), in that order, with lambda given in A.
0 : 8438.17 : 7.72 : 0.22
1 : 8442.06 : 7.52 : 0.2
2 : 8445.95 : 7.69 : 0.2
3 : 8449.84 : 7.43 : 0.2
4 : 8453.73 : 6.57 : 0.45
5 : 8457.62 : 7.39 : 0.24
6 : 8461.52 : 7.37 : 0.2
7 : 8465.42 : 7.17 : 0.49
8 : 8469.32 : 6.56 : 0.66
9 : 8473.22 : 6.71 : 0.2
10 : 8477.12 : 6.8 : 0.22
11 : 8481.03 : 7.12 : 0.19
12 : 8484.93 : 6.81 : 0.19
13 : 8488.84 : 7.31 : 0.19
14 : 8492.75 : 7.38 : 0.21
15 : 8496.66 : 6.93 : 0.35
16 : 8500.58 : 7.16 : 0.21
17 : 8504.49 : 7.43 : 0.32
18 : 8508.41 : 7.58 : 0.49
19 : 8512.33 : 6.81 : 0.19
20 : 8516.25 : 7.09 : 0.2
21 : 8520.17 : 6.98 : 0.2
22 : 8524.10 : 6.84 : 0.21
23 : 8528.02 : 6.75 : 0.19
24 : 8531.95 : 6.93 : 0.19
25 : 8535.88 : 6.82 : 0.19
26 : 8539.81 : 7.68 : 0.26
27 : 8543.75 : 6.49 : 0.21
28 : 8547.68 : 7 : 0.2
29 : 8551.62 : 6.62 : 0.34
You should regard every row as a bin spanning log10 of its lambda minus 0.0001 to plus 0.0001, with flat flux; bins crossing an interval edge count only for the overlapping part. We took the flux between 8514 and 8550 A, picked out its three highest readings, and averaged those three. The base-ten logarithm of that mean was 0.861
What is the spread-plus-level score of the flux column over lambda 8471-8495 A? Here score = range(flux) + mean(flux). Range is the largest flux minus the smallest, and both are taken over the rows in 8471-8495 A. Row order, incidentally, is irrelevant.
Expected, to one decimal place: 7.7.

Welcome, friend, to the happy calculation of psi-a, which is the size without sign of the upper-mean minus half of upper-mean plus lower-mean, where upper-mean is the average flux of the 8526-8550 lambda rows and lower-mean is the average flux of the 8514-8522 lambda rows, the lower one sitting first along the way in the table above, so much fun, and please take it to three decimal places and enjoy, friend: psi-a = 0.045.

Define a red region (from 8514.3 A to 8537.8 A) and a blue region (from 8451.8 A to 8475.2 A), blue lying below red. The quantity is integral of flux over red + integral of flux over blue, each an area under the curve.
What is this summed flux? 325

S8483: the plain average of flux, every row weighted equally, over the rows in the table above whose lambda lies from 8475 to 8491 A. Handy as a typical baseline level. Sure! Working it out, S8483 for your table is 7.01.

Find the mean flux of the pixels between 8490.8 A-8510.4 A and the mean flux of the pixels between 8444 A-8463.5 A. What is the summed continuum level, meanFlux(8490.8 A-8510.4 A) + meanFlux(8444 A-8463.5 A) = 14.6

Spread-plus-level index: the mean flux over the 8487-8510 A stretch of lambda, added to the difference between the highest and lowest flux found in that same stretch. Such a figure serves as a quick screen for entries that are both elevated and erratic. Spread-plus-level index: 7.9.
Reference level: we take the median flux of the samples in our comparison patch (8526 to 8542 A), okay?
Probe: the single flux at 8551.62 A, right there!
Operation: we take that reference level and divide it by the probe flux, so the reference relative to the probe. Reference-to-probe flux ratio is 1.04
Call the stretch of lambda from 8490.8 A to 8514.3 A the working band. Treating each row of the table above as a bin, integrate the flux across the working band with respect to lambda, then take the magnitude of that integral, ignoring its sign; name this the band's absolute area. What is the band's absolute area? 170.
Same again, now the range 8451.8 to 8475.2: 163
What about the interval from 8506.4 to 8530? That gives 165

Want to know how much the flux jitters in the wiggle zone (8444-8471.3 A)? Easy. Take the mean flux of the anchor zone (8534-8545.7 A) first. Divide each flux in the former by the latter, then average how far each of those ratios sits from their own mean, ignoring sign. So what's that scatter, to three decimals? 0.049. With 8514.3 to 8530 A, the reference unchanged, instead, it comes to 0.017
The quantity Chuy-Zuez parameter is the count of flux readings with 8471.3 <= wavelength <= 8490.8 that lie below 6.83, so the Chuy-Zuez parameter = 3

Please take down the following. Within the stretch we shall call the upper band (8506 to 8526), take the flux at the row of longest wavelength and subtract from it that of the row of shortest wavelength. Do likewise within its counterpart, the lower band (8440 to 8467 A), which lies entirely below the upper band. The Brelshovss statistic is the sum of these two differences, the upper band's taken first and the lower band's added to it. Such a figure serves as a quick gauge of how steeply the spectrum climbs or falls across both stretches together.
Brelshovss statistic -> -1.1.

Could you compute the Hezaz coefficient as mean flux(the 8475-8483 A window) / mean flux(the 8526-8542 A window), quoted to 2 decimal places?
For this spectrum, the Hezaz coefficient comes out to 0.99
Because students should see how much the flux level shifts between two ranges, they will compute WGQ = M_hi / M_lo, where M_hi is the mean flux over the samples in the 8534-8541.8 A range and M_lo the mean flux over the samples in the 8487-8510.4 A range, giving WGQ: 0.99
